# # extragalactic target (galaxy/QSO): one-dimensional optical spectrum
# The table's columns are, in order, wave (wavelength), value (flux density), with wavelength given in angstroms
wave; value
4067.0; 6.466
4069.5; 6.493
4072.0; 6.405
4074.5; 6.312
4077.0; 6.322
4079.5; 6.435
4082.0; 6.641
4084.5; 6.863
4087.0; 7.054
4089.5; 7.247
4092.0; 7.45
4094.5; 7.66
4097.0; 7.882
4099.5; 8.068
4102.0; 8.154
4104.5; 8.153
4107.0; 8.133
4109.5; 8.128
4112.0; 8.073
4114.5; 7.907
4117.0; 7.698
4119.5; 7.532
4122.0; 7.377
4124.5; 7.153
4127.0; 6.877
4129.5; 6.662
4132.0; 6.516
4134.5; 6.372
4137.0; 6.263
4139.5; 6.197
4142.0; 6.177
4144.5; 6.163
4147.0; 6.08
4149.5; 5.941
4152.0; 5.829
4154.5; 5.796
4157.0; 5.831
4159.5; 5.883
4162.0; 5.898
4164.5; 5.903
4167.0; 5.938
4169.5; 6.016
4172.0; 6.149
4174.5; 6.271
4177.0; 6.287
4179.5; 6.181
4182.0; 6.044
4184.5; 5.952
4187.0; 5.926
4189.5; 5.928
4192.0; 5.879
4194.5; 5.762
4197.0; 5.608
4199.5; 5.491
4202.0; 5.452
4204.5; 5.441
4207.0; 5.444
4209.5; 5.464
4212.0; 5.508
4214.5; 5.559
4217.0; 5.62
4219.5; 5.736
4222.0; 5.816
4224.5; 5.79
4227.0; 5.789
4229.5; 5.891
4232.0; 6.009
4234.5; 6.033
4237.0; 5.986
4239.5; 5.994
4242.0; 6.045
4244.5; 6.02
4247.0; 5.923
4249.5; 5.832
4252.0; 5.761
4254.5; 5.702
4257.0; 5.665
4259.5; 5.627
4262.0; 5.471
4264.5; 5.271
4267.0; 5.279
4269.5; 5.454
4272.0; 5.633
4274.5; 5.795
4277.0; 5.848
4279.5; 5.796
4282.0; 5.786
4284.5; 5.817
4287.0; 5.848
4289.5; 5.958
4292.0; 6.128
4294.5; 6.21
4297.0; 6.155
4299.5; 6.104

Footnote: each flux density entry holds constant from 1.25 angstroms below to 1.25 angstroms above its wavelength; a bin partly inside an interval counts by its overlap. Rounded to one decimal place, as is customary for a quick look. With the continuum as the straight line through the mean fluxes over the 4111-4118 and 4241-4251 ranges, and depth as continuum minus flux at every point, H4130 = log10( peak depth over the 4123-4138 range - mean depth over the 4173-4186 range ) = -0.3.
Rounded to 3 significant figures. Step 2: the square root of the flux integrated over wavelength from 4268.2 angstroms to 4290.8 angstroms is 11.4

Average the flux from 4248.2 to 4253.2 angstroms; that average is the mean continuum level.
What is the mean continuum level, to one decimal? 5.8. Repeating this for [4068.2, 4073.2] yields 6.4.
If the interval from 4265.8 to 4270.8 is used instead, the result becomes 5.4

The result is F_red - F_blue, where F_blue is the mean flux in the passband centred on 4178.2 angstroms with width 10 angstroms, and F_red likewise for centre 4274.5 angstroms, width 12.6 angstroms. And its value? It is -0.5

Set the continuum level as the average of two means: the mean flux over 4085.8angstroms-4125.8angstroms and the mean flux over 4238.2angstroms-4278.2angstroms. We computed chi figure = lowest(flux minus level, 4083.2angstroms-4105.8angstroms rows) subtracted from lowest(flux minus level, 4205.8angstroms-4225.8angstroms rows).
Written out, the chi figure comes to -1.4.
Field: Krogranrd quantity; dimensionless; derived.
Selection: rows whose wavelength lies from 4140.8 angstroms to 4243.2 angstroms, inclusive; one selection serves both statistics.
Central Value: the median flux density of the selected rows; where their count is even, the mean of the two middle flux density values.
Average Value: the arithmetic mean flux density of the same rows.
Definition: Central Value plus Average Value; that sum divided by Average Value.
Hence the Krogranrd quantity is 2.01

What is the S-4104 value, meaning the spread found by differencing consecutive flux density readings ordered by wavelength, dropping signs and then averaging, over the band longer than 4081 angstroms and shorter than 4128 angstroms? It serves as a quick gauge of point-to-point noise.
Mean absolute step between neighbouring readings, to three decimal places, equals 0.155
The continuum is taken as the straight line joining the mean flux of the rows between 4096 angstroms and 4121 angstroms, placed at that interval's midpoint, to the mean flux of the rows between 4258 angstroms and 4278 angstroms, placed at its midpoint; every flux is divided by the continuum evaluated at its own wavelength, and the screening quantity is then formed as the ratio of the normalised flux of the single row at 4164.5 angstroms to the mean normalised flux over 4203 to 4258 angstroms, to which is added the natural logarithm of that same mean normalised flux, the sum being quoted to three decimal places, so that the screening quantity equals 0.821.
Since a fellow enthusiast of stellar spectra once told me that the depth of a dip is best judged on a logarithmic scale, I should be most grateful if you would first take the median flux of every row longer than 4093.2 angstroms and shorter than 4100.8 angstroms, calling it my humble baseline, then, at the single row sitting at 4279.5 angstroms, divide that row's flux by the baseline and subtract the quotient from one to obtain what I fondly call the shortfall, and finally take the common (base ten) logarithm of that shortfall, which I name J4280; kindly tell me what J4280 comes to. -0.58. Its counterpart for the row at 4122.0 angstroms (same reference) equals -1.19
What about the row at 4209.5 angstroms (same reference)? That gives -0.51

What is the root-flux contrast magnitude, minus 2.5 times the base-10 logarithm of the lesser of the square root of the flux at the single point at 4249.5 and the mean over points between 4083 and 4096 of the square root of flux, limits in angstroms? -0.957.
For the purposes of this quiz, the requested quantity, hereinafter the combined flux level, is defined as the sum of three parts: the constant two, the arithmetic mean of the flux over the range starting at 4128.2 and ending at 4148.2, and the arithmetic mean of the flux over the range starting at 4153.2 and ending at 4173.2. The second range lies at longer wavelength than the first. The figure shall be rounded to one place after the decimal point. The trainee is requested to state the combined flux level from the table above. 14.2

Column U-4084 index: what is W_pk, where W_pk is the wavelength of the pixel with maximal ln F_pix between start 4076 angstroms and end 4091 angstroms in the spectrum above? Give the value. 4089.5 angstroms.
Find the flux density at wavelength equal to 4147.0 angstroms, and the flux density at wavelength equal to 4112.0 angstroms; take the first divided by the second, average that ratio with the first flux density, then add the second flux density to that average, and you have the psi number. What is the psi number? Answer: 11.5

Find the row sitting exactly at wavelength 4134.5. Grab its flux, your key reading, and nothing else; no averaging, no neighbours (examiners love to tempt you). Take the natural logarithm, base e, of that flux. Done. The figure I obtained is 1.85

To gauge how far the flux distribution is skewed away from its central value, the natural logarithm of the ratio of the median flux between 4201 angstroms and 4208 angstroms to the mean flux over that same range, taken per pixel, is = -0.0003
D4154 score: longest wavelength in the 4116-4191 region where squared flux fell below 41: 4189.5 angstroms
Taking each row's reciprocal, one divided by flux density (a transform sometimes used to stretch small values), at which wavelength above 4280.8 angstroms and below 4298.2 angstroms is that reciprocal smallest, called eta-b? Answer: 4294.5 angstroms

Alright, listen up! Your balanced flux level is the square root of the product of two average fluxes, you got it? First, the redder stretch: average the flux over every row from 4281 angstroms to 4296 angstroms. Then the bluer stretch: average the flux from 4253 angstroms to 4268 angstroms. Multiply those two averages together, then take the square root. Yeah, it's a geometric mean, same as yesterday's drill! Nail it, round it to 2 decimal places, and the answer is 5.73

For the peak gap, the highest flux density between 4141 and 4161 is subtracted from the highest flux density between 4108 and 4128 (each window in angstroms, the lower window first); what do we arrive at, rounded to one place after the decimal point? 2.0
